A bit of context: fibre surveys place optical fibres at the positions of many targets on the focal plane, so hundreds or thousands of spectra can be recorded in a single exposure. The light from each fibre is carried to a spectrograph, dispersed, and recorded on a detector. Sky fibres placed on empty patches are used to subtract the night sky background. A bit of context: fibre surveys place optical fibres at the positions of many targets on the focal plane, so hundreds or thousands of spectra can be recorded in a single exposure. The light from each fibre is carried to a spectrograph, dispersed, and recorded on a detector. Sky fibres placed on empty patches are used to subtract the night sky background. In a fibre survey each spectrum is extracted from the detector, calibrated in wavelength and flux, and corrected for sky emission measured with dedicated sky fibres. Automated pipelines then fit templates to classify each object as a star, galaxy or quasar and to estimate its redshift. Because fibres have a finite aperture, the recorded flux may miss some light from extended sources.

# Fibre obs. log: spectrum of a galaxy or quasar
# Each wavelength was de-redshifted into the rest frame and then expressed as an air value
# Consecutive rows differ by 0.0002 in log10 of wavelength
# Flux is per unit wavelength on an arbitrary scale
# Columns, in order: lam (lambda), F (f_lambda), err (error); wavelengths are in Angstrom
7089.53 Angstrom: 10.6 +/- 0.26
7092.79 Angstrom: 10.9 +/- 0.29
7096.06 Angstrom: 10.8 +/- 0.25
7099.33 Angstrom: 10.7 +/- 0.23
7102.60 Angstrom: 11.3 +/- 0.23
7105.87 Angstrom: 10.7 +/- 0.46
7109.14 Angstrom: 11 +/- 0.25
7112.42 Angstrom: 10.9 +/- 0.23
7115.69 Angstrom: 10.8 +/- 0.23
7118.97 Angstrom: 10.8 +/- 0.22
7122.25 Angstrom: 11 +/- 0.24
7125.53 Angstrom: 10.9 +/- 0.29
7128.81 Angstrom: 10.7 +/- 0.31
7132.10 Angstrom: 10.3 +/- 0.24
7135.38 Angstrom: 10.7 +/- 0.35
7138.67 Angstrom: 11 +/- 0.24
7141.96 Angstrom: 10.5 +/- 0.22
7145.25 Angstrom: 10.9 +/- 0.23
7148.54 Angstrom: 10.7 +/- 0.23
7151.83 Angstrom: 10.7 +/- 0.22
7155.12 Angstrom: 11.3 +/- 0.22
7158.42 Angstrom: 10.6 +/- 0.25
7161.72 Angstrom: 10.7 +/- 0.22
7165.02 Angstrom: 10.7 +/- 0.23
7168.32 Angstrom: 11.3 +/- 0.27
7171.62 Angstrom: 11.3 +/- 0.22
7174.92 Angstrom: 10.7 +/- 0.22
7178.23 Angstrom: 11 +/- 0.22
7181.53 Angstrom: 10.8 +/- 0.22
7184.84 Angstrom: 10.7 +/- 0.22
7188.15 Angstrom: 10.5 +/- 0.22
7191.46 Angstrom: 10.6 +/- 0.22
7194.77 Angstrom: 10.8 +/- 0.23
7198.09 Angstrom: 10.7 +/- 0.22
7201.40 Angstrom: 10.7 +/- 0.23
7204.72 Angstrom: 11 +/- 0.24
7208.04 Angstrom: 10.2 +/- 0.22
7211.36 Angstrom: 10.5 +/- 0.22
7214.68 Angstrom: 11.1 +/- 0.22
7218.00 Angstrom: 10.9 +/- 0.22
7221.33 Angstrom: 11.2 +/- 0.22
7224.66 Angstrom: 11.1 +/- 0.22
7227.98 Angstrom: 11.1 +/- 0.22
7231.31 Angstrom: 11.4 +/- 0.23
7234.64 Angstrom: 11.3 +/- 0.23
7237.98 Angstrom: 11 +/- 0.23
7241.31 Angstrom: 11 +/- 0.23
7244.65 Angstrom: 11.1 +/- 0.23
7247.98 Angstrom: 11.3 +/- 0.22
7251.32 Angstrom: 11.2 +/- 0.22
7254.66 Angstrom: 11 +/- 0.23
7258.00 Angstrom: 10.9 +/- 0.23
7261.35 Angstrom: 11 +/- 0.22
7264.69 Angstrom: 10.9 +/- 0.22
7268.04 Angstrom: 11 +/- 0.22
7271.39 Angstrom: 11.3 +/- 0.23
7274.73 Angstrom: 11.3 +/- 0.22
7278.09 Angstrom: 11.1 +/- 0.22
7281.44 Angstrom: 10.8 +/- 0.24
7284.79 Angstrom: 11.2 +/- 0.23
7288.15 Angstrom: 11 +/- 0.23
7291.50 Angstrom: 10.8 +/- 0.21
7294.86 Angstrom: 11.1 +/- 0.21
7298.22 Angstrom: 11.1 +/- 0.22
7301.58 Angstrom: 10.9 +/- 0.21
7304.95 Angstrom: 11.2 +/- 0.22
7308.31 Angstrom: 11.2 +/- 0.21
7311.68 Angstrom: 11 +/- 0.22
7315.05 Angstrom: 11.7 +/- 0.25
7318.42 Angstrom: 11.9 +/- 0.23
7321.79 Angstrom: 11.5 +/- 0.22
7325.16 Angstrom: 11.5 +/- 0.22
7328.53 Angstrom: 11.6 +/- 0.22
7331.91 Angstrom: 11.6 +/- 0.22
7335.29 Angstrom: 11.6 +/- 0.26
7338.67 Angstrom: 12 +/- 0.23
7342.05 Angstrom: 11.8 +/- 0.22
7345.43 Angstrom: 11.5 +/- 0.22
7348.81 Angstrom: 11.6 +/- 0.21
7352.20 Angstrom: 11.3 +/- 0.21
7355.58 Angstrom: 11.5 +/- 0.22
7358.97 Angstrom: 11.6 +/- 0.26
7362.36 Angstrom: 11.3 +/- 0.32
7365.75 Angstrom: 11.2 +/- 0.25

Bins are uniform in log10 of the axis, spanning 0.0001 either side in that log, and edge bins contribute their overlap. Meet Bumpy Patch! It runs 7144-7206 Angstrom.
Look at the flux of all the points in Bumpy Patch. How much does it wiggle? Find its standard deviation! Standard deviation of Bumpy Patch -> 0.24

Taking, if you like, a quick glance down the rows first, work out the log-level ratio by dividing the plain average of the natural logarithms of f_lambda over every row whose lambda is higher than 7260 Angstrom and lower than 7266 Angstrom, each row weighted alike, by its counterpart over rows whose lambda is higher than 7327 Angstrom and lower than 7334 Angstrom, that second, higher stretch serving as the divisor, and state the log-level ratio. 0.98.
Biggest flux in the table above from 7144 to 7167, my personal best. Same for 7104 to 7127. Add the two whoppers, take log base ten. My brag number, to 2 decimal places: 1.35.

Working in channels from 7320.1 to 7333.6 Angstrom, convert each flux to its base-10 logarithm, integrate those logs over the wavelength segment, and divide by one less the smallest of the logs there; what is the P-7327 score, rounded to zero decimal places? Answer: -236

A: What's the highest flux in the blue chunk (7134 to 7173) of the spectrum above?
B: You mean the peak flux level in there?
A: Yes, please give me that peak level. 11.3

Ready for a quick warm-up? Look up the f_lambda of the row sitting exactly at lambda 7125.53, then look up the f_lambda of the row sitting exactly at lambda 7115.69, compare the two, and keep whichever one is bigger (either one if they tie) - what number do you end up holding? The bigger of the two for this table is 10.9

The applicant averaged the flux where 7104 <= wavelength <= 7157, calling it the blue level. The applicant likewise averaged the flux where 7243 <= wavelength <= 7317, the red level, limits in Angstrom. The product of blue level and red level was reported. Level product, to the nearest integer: 120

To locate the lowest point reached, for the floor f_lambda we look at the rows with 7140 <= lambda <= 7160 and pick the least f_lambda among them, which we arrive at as 10.5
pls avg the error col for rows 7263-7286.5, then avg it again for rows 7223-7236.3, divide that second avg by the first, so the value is 1.00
